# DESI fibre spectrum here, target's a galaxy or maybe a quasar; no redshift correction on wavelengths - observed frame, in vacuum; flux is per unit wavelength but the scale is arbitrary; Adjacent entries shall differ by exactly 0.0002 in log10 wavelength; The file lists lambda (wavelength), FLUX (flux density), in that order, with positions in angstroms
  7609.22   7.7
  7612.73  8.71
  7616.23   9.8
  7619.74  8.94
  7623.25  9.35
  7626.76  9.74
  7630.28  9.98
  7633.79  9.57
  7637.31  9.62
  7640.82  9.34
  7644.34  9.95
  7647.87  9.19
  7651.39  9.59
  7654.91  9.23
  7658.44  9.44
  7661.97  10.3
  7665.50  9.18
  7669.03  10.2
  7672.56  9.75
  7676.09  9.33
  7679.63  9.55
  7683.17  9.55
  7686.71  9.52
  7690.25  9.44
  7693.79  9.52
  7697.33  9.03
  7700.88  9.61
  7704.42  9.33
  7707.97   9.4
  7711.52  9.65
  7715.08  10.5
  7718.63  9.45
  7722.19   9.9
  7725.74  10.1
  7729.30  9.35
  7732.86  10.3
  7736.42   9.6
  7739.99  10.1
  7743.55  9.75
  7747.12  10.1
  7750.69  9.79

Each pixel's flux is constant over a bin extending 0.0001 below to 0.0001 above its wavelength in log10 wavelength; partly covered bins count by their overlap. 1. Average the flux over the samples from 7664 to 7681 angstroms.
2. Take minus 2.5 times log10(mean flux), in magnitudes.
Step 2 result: -2.46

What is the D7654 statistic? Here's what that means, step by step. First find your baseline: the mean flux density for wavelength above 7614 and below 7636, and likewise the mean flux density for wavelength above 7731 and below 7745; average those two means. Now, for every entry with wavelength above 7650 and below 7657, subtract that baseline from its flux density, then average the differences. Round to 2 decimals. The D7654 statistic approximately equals -0.34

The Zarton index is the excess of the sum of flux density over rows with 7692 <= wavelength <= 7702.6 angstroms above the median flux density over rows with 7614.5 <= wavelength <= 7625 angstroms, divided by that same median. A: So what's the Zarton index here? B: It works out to 2.01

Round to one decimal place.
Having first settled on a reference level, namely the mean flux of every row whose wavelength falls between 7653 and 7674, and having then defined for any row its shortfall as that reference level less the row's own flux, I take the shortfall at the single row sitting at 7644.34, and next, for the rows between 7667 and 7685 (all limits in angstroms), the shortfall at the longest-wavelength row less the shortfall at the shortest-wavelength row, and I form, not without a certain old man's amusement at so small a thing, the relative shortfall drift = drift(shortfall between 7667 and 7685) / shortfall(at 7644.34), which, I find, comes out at -2.4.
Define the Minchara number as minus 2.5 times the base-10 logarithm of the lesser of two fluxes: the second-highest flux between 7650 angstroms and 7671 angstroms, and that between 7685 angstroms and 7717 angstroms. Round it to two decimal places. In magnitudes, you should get -2.46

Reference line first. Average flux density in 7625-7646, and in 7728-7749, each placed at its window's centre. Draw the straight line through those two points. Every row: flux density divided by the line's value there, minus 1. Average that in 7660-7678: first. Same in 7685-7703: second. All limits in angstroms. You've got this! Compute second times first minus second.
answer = 0.04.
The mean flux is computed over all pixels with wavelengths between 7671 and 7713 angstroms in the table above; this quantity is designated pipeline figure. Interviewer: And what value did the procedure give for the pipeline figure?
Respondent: 9.47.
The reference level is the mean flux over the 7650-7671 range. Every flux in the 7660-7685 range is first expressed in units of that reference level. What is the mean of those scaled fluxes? 1.00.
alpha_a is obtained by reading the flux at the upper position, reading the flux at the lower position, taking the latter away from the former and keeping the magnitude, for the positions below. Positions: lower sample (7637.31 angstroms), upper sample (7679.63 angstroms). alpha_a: 0.070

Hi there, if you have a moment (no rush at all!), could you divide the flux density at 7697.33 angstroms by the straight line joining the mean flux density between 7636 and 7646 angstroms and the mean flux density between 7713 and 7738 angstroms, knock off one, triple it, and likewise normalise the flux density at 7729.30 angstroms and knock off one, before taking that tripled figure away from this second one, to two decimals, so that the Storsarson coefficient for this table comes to 0.18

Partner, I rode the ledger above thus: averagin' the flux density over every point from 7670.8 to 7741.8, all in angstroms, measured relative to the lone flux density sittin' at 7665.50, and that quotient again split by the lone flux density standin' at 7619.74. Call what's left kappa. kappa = 0.118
